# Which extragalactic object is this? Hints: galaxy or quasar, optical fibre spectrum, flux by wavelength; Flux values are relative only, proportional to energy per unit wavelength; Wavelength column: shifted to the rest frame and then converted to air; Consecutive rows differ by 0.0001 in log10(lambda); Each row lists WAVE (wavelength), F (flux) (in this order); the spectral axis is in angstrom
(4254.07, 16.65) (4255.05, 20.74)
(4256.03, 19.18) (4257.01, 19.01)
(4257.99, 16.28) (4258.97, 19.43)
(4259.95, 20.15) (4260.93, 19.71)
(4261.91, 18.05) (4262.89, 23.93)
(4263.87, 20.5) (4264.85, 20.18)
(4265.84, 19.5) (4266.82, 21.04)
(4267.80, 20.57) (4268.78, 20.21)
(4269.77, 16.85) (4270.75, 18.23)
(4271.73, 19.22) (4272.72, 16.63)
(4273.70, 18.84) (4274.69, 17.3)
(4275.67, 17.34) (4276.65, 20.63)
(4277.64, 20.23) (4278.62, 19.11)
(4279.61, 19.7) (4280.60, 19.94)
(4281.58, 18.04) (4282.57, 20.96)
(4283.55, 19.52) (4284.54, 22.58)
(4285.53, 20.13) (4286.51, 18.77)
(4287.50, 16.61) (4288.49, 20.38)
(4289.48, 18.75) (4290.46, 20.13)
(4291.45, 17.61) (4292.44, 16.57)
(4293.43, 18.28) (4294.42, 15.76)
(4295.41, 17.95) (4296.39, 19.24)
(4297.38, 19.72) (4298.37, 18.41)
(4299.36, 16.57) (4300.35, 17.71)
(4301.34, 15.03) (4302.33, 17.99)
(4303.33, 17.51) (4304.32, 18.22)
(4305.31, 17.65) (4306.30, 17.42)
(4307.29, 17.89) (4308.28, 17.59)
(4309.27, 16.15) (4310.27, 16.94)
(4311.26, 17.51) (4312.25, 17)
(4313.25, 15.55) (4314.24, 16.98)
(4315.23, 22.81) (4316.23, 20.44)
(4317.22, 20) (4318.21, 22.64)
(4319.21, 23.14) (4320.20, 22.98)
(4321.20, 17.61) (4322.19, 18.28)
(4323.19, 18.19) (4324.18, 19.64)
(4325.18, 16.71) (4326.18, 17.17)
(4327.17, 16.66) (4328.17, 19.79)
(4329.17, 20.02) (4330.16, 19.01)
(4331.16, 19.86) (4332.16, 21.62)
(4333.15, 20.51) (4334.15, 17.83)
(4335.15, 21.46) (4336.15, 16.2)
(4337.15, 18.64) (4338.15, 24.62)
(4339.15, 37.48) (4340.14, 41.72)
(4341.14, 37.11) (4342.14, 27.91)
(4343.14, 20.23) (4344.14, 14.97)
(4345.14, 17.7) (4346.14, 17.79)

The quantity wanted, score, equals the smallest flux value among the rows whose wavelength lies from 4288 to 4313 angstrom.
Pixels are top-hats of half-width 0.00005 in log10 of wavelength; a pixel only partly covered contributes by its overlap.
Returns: 15.03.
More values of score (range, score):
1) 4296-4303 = 15.03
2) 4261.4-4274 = 16.63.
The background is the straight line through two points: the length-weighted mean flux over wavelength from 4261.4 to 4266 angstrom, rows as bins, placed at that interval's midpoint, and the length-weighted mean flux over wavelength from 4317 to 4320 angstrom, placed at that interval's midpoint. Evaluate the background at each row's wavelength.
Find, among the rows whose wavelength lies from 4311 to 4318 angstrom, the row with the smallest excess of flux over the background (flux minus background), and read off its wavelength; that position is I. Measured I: 4313.25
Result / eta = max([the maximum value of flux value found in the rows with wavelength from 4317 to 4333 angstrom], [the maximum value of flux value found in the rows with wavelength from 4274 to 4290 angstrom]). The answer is 23.1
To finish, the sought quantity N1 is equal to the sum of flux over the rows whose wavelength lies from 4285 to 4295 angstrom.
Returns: 183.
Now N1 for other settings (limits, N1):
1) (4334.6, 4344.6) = 260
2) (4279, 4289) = 197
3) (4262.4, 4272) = 200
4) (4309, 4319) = 186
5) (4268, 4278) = 185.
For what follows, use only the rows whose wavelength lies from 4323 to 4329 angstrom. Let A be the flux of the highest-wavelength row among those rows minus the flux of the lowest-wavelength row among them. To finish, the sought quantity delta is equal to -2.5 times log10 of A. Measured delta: -0.5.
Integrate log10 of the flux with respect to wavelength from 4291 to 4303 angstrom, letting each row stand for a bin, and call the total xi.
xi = 14.9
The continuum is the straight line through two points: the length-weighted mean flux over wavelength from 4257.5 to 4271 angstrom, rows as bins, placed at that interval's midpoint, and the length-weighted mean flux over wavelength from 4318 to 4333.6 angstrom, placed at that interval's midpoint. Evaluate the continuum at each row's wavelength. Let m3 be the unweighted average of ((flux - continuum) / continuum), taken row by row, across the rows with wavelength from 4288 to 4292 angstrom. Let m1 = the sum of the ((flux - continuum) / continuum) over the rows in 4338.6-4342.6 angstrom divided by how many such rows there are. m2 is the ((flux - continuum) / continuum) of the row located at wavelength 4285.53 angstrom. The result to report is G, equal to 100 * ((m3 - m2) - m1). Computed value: -89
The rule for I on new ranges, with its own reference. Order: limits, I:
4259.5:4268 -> 4261.91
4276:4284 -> 4281.58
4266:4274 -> 4272.72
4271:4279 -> 4272.72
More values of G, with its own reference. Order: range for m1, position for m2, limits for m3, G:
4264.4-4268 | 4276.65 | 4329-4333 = -6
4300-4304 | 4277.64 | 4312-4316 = 2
